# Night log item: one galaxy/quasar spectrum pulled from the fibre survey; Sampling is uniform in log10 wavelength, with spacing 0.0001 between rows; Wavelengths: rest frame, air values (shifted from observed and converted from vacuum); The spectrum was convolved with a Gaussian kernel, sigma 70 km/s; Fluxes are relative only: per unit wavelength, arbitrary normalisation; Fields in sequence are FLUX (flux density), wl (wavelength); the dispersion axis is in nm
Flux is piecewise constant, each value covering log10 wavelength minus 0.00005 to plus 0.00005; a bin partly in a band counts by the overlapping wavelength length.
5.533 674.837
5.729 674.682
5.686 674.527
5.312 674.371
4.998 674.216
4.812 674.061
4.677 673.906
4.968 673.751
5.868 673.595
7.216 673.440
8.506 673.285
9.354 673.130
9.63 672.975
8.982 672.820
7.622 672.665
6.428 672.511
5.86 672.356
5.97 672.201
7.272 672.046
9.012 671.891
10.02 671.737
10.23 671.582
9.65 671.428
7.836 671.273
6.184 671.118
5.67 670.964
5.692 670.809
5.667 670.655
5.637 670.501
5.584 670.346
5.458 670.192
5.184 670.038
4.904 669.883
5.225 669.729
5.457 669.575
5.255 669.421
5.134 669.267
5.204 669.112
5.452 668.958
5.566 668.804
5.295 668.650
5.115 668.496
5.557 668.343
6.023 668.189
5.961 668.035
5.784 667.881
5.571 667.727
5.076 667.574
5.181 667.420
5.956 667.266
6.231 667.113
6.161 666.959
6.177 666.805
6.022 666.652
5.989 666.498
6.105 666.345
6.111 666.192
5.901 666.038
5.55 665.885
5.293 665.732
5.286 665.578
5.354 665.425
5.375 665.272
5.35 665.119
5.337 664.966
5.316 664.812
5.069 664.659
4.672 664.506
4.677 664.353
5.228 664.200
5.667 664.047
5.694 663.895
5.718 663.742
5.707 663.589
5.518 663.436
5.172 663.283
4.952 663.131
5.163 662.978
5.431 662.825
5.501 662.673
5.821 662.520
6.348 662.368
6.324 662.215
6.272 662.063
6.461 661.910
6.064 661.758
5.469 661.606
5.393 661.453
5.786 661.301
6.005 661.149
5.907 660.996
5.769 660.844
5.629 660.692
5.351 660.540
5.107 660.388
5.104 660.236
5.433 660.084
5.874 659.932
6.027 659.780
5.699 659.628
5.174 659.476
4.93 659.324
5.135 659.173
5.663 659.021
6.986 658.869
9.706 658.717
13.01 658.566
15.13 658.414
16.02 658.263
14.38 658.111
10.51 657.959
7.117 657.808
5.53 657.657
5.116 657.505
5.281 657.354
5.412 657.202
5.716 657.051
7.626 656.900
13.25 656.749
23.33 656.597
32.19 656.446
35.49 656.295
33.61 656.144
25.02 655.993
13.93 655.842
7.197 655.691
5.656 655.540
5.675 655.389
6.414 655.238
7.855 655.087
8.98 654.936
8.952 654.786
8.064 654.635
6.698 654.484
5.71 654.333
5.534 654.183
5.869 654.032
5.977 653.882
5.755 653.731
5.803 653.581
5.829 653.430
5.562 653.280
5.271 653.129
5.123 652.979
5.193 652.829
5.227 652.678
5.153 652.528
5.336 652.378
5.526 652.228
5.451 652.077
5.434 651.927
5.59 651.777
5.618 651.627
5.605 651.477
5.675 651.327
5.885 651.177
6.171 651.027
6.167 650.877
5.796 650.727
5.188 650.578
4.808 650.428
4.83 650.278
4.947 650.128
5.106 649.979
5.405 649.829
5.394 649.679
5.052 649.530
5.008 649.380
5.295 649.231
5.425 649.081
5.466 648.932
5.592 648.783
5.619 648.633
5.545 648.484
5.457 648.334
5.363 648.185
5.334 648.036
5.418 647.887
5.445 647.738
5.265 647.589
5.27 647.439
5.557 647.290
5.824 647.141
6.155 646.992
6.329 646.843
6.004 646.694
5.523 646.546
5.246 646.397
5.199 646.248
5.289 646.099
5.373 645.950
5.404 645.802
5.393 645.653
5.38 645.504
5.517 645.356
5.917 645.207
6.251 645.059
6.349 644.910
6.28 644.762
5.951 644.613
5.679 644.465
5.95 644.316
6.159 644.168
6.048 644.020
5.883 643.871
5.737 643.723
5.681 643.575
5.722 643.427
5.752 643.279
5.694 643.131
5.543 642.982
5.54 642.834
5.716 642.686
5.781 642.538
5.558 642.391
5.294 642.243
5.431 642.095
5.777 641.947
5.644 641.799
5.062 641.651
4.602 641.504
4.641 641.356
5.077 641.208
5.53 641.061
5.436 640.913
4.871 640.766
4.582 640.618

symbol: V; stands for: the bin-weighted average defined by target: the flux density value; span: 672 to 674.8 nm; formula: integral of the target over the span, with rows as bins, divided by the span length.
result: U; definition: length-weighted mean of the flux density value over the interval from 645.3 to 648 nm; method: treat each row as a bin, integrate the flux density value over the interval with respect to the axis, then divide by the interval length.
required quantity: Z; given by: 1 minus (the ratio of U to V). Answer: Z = 0.16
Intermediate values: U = 5.5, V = 6.6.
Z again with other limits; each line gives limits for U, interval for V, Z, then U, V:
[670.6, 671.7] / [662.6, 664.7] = -0.40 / 7.4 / 5.3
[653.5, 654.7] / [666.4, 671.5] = -0.07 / 6.2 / 5.8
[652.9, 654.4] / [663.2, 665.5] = -0.06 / 5.6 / 5.3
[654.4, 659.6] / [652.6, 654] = -1.06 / 11.4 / 5.5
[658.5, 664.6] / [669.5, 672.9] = 0.14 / 5.9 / 6.8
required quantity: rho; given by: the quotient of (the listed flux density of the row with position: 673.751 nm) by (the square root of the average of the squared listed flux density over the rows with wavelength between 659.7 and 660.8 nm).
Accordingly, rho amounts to 0.90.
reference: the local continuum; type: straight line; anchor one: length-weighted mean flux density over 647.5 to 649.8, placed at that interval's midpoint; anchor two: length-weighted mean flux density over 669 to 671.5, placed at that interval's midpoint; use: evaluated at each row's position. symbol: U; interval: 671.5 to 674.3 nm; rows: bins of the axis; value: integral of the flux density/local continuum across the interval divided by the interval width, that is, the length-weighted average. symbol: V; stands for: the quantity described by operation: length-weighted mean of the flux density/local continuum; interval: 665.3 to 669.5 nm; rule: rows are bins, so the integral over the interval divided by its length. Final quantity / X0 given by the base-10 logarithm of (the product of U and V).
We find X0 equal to 0.082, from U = 1.24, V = 0.98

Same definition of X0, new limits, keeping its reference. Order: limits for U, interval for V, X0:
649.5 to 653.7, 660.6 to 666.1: -0.010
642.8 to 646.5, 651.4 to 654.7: 0.050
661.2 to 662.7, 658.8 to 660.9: 0.017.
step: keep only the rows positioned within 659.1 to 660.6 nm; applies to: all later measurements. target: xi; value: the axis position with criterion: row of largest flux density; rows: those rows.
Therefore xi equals 659.780 nm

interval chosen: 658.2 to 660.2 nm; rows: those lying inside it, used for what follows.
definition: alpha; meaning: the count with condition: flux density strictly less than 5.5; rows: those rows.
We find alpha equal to 4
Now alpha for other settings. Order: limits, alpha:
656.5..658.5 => 3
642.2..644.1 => 1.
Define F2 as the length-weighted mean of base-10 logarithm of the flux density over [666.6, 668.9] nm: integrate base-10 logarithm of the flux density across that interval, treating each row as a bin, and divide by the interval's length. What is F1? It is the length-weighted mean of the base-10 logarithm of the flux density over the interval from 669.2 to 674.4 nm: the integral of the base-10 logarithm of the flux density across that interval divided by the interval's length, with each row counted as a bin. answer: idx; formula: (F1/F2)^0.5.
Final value 1.035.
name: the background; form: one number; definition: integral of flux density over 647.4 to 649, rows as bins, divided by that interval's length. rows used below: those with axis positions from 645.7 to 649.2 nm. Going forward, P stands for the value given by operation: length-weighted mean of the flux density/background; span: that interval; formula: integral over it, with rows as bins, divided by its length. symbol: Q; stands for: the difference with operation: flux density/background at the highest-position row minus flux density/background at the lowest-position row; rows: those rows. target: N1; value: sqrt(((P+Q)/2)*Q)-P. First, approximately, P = 1.02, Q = 0.0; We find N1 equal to -0.97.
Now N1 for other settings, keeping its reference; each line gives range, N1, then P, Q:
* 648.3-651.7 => -0.88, 1.00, 0.0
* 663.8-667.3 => -0.87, 1.03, 0.0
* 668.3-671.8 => -0.23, 1.13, 0.8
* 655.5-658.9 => -1.98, 2.57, 0.2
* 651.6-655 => -0.37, 1.10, 0.6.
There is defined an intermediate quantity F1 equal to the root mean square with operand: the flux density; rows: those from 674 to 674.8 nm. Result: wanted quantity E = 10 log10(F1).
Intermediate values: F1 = 5.3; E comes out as 7.3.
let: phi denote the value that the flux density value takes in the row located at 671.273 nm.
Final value 7.836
